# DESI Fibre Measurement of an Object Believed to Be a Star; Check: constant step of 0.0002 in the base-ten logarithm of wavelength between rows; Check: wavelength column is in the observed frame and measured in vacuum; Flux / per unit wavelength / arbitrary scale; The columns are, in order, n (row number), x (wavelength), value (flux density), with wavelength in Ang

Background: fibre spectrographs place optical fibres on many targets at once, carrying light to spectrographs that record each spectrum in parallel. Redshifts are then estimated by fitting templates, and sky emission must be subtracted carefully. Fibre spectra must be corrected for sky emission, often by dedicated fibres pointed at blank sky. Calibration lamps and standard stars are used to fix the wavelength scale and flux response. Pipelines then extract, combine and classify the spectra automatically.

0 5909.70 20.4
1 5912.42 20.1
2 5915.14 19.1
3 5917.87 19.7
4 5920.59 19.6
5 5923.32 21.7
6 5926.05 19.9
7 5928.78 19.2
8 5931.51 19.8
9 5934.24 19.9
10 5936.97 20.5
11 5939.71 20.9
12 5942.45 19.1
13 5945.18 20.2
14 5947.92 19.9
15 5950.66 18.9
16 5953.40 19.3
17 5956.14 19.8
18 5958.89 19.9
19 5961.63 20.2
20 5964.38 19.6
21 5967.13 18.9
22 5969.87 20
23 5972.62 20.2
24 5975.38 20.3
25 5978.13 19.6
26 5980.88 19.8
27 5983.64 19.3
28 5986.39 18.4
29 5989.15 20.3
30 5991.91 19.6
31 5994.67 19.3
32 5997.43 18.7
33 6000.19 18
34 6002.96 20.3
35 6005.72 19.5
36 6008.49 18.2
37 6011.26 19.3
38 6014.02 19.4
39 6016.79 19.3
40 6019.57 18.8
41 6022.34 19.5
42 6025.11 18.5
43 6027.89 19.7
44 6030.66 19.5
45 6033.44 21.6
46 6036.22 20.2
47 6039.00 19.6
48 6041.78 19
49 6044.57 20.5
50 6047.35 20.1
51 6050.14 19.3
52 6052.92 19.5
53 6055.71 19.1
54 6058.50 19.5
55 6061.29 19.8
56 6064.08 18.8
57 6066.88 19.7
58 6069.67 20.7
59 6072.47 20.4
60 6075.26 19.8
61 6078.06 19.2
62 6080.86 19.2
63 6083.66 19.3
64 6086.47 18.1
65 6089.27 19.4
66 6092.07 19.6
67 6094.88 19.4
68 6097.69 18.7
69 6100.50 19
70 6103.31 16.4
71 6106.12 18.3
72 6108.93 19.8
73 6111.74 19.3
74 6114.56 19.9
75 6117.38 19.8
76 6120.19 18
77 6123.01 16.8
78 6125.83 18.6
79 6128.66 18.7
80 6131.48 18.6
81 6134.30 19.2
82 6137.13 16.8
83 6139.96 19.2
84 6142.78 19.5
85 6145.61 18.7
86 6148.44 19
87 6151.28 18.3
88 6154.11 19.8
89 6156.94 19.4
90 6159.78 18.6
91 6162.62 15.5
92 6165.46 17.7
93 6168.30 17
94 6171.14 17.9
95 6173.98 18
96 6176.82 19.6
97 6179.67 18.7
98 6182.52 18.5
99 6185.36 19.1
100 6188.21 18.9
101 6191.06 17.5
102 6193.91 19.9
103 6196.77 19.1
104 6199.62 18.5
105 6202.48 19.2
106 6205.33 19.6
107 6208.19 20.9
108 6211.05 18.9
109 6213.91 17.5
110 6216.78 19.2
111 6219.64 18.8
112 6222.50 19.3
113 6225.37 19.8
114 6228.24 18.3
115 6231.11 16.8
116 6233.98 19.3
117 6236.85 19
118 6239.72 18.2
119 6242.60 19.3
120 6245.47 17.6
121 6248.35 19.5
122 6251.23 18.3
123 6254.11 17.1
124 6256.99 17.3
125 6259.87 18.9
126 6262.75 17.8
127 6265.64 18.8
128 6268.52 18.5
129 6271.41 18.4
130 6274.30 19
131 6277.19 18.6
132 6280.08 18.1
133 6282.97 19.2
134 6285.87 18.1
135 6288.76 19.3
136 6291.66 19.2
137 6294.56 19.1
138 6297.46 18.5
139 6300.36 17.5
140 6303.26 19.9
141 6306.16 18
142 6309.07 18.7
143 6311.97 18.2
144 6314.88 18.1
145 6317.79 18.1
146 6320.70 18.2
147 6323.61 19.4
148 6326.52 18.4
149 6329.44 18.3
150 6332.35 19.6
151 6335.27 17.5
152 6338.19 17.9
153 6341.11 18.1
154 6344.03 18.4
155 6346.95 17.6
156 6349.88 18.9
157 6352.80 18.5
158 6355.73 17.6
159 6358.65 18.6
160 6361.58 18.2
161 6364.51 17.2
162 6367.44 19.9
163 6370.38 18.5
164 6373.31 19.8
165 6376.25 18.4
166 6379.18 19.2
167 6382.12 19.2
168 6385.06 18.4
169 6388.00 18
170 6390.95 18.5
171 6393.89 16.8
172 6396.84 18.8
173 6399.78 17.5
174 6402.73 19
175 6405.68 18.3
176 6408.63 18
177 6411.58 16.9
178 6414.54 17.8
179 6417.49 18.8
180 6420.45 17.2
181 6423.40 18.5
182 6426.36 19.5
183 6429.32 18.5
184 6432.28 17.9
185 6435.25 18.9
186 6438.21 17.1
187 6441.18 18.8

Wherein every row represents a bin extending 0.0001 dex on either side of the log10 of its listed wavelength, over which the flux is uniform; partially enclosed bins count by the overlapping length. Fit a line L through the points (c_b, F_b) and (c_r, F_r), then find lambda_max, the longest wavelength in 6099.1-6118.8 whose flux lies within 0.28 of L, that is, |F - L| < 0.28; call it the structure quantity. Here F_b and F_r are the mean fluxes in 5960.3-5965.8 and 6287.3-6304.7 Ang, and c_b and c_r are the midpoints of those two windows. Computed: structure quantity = 6111.74 Ang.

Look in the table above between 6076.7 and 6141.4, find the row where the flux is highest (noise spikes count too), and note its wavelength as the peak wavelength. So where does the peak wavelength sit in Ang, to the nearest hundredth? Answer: 6114.56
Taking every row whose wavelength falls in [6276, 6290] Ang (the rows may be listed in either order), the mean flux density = 18.66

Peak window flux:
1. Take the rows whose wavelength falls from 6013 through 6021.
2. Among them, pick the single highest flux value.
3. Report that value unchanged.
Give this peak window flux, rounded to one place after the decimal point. 19.4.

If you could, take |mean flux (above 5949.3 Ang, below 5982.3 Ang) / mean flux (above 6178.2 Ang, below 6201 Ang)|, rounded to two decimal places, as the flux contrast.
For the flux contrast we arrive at 1.05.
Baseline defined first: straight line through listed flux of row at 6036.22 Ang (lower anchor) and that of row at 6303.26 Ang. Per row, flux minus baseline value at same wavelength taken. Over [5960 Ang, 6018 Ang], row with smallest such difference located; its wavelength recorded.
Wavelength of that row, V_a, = 6000.19 Ang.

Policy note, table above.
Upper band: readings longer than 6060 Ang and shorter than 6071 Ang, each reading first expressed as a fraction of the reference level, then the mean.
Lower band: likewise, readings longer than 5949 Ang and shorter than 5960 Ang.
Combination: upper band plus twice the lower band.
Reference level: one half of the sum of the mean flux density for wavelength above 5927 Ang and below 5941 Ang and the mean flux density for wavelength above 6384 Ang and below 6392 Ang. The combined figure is 3.06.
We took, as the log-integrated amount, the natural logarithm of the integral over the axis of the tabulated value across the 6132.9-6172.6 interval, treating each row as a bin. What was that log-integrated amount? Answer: 6.59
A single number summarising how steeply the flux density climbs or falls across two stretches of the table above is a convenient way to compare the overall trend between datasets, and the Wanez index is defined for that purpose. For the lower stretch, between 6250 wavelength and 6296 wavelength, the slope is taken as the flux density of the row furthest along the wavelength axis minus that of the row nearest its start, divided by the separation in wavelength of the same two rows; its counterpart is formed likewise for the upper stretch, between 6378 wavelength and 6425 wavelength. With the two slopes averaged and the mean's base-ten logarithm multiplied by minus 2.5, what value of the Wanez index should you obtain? 7.2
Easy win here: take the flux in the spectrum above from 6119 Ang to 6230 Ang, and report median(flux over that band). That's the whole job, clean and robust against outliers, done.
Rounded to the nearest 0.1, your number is 18.7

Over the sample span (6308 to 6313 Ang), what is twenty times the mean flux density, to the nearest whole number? 369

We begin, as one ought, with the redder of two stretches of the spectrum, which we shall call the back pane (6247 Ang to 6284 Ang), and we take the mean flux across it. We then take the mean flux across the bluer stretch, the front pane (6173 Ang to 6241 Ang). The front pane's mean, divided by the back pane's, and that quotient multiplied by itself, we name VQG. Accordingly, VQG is 1.05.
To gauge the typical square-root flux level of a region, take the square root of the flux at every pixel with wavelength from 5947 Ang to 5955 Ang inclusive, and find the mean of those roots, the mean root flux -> 4.40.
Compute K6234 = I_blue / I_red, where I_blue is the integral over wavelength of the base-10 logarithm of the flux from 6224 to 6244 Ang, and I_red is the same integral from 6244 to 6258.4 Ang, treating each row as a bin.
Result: 1.41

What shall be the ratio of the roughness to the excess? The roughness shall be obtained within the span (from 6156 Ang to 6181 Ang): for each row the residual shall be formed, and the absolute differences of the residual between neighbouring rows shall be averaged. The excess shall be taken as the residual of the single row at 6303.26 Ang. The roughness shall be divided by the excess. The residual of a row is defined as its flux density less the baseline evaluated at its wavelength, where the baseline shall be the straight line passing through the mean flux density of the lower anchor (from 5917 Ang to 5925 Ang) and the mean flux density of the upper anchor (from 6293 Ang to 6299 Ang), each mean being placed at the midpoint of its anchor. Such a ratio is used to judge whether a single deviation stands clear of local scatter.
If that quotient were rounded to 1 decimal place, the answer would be 1.1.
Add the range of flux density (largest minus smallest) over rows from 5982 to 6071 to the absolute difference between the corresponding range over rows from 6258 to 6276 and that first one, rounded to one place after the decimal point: 6.0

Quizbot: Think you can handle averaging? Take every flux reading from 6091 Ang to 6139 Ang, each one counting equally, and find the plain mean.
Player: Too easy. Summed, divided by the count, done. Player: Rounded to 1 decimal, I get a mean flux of 18.6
